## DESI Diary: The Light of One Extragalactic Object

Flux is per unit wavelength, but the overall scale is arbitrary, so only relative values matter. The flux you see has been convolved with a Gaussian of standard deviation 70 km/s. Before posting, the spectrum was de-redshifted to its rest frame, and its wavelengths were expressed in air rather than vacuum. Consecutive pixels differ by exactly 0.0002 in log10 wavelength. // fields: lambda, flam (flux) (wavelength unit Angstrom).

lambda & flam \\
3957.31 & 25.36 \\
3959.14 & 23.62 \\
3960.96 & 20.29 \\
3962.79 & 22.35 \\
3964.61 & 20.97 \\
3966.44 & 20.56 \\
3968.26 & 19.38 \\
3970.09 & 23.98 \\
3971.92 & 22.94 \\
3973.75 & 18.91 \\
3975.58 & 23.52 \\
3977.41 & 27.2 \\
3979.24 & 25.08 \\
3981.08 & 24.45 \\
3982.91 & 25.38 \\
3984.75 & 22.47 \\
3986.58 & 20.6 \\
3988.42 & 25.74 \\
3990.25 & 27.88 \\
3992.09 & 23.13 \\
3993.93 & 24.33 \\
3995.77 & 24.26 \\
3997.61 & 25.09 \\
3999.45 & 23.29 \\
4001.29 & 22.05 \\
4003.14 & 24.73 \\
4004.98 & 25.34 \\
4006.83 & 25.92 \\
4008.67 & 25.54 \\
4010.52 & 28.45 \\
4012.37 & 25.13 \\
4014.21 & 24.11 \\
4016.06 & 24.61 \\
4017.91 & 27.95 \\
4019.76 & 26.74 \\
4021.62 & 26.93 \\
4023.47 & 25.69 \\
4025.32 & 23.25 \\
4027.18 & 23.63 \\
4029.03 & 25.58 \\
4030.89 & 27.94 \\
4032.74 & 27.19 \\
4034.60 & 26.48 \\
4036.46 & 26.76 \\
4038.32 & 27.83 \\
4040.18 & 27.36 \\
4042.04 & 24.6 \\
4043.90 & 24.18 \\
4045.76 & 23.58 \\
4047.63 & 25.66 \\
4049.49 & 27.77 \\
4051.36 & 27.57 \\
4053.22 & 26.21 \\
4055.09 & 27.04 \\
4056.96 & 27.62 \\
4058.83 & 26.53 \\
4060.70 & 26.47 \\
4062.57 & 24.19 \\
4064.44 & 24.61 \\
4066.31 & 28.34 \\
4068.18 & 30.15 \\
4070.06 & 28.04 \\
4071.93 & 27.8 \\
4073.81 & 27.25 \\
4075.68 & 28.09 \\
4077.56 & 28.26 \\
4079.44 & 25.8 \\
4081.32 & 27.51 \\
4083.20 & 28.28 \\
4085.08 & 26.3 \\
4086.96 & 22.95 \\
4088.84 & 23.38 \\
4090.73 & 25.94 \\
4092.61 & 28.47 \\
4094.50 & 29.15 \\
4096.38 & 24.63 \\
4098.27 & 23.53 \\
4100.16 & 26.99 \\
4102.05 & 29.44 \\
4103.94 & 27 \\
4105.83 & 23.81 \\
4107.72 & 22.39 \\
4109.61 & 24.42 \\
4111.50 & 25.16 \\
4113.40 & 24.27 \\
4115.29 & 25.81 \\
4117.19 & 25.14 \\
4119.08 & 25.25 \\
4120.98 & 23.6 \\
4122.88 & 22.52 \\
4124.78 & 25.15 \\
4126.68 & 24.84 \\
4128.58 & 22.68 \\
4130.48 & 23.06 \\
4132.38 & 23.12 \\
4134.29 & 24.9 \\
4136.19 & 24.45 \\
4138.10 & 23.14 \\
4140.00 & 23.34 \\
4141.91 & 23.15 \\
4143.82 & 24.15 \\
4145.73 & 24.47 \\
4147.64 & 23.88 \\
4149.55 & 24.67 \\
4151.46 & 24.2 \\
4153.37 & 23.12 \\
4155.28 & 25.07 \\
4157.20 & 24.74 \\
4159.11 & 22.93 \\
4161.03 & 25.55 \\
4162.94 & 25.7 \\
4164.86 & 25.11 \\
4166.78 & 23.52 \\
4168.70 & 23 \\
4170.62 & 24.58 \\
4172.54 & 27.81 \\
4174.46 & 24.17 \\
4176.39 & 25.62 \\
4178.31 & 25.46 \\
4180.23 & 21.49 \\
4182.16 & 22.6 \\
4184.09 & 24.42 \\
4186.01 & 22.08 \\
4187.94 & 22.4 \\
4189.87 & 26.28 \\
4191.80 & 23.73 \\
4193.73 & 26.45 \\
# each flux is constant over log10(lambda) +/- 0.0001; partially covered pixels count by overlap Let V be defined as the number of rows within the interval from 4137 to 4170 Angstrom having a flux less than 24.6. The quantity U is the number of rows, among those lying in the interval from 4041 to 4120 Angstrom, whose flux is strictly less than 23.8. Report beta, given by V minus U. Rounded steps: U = 5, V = 11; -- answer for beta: 6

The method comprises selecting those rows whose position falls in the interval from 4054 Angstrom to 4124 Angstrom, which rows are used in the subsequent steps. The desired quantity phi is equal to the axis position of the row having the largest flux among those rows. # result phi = 4068.18 Angstrom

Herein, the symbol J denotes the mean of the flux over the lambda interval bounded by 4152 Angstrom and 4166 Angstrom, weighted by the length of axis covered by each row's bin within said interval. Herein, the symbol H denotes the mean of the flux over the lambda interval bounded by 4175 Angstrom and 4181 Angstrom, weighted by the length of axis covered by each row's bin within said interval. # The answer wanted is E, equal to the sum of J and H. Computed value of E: 48.9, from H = 24.28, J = 24.6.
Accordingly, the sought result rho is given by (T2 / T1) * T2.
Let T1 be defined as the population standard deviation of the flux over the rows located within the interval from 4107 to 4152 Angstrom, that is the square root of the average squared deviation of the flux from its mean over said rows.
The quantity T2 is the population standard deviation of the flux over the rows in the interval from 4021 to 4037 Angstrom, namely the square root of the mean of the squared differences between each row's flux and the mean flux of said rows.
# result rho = 2.4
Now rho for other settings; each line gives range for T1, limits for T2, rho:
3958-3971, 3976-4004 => 2.1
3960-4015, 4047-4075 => 0.9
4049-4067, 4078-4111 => 3.7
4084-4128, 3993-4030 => 1.2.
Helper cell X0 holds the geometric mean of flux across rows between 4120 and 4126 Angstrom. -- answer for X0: 23.7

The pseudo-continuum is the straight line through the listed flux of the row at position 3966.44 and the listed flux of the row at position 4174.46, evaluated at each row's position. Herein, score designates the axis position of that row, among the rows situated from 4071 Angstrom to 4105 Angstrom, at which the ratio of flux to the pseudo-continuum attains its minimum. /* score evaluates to 4086.96 Angstrom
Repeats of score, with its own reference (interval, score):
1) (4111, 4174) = 4168.70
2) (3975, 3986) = 3984.75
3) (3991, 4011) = 4001.29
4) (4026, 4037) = 4027.18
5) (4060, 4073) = 4062.57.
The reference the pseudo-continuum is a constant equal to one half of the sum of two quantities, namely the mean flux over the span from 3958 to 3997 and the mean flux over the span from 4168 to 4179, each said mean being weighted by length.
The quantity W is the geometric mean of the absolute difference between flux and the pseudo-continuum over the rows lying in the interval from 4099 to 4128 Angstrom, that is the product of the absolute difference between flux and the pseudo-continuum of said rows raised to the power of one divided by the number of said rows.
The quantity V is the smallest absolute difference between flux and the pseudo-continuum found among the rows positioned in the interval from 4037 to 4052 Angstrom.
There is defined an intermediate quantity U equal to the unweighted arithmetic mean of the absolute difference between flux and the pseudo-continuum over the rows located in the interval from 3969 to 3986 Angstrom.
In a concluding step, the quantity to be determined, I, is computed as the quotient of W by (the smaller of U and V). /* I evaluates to 216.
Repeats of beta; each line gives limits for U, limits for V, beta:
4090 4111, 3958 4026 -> 18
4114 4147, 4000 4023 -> -6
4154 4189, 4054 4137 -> 7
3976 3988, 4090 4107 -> 0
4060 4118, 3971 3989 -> 2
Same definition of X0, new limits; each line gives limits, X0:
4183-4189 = 22.9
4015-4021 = 26.4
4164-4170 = 23.9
